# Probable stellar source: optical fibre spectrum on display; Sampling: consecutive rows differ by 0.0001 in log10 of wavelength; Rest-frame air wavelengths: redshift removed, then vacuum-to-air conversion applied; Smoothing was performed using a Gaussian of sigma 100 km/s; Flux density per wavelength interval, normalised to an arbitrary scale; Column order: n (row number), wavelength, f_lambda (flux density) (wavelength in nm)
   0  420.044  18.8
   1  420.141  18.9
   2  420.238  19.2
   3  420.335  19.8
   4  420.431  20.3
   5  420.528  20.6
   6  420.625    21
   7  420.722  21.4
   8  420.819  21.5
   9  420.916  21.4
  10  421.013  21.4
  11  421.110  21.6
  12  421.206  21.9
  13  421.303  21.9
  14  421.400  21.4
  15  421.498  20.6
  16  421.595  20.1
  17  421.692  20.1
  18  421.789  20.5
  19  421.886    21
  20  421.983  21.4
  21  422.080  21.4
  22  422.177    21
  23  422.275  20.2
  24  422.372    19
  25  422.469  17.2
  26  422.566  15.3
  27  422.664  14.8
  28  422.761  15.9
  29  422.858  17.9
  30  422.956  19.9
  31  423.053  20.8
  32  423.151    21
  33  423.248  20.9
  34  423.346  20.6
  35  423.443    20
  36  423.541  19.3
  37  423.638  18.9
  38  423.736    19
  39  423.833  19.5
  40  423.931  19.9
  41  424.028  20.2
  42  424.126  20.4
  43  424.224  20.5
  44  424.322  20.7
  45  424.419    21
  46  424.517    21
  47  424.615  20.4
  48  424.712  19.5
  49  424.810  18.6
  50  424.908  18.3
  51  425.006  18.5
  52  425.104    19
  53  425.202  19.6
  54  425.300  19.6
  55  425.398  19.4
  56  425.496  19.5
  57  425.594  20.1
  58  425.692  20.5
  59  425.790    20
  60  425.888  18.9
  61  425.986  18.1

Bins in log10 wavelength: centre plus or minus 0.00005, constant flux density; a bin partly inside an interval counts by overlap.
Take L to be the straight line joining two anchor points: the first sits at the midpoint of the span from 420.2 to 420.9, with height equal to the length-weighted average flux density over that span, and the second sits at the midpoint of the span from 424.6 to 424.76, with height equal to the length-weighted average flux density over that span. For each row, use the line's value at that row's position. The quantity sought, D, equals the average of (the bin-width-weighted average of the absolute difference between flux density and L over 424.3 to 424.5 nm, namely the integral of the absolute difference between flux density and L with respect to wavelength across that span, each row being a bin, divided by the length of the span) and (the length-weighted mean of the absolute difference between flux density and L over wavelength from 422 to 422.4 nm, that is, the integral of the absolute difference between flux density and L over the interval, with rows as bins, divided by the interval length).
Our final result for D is 0.8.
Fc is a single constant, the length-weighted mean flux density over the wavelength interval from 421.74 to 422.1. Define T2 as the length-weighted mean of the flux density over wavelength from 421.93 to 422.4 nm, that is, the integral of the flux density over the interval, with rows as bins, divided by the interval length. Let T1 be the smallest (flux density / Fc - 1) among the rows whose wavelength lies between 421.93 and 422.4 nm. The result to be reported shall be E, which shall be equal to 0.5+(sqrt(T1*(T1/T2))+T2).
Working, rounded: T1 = -0.099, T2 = 20.7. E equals 21.2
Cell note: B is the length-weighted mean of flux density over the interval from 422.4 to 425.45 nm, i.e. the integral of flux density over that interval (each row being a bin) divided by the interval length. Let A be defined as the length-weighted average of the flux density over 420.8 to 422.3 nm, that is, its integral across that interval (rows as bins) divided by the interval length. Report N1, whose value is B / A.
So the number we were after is 0.91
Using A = 21.1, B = 19.3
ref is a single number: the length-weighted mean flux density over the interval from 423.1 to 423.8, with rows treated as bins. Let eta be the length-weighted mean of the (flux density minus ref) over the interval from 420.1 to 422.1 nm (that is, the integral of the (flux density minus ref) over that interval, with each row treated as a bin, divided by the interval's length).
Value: 0.9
